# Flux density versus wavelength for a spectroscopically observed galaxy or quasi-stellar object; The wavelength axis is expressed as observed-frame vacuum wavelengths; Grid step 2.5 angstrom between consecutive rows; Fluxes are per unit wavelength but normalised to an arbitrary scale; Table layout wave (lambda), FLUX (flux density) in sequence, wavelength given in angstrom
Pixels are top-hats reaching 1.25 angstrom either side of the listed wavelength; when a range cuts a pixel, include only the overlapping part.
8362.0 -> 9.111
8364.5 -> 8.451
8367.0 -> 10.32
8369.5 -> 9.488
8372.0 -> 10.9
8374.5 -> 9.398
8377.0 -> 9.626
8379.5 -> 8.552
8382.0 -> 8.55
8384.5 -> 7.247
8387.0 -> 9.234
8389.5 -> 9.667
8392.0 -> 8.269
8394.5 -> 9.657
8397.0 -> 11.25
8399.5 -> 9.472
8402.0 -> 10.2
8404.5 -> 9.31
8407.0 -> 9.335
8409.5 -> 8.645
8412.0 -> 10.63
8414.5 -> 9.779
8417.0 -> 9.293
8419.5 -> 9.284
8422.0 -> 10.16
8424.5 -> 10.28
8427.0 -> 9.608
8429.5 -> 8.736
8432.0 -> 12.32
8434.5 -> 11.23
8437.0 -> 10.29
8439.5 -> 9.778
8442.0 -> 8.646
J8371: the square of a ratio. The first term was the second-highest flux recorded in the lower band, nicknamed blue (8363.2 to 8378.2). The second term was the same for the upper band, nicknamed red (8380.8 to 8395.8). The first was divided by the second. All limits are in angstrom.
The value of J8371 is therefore 1.1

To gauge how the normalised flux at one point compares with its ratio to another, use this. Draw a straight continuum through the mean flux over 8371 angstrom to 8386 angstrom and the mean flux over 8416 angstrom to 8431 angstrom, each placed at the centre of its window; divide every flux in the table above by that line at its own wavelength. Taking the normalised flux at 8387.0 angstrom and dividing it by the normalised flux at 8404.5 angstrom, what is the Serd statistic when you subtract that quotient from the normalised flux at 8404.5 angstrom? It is -0.02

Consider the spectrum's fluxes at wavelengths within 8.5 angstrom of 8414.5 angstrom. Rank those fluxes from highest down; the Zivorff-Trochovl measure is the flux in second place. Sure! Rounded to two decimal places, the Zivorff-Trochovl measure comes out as 10.16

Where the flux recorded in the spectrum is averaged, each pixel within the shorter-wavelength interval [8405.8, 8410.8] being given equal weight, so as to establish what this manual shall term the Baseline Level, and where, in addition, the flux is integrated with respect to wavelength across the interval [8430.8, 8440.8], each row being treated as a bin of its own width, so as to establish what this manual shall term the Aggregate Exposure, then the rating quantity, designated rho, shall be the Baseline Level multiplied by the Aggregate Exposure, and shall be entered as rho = 980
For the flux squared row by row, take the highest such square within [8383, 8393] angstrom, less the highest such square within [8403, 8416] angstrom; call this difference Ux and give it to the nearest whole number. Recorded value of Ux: -20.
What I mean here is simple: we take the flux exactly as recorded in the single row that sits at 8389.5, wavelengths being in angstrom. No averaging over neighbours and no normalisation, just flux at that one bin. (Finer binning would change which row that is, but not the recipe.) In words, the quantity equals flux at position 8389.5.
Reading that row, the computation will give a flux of 9.667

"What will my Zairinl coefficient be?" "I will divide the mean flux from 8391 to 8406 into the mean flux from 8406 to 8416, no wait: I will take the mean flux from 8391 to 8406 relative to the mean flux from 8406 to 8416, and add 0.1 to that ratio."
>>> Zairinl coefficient 1.11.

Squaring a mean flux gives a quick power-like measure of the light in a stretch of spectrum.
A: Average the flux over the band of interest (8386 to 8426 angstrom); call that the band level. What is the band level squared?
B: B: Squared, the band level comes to 93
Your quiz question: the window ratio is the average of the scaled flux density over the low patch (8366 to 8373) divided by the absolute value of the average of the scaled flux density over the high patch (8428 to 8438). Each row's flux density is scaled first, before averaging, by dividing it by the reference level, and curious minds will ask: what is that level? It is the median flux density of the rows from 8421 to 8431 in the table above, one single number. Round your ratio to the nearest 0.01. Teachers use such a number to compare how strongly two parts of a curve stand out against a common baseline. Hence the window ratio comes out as 0.96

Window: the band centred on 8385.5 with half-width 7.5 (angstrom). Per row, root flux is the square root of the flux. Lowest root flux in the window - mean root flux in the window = -0.24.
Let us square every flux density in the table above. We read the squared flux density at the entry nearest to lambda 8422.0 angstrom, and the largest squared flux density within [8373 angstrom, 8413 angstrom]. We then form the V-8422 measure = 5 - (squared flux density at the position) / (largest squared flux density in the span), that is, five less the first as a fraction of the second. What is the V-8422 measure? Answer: 4.18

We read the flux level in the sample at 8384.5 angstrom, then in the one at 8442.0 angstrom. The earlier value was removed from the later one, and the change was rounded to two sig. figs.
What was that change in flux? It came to 1.4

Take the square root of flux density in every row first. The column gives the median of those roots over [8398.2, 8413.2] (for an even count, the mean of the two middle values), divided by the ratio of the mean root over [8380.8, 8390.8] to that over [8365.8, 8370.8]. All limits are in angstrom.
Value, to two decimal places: 3.28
